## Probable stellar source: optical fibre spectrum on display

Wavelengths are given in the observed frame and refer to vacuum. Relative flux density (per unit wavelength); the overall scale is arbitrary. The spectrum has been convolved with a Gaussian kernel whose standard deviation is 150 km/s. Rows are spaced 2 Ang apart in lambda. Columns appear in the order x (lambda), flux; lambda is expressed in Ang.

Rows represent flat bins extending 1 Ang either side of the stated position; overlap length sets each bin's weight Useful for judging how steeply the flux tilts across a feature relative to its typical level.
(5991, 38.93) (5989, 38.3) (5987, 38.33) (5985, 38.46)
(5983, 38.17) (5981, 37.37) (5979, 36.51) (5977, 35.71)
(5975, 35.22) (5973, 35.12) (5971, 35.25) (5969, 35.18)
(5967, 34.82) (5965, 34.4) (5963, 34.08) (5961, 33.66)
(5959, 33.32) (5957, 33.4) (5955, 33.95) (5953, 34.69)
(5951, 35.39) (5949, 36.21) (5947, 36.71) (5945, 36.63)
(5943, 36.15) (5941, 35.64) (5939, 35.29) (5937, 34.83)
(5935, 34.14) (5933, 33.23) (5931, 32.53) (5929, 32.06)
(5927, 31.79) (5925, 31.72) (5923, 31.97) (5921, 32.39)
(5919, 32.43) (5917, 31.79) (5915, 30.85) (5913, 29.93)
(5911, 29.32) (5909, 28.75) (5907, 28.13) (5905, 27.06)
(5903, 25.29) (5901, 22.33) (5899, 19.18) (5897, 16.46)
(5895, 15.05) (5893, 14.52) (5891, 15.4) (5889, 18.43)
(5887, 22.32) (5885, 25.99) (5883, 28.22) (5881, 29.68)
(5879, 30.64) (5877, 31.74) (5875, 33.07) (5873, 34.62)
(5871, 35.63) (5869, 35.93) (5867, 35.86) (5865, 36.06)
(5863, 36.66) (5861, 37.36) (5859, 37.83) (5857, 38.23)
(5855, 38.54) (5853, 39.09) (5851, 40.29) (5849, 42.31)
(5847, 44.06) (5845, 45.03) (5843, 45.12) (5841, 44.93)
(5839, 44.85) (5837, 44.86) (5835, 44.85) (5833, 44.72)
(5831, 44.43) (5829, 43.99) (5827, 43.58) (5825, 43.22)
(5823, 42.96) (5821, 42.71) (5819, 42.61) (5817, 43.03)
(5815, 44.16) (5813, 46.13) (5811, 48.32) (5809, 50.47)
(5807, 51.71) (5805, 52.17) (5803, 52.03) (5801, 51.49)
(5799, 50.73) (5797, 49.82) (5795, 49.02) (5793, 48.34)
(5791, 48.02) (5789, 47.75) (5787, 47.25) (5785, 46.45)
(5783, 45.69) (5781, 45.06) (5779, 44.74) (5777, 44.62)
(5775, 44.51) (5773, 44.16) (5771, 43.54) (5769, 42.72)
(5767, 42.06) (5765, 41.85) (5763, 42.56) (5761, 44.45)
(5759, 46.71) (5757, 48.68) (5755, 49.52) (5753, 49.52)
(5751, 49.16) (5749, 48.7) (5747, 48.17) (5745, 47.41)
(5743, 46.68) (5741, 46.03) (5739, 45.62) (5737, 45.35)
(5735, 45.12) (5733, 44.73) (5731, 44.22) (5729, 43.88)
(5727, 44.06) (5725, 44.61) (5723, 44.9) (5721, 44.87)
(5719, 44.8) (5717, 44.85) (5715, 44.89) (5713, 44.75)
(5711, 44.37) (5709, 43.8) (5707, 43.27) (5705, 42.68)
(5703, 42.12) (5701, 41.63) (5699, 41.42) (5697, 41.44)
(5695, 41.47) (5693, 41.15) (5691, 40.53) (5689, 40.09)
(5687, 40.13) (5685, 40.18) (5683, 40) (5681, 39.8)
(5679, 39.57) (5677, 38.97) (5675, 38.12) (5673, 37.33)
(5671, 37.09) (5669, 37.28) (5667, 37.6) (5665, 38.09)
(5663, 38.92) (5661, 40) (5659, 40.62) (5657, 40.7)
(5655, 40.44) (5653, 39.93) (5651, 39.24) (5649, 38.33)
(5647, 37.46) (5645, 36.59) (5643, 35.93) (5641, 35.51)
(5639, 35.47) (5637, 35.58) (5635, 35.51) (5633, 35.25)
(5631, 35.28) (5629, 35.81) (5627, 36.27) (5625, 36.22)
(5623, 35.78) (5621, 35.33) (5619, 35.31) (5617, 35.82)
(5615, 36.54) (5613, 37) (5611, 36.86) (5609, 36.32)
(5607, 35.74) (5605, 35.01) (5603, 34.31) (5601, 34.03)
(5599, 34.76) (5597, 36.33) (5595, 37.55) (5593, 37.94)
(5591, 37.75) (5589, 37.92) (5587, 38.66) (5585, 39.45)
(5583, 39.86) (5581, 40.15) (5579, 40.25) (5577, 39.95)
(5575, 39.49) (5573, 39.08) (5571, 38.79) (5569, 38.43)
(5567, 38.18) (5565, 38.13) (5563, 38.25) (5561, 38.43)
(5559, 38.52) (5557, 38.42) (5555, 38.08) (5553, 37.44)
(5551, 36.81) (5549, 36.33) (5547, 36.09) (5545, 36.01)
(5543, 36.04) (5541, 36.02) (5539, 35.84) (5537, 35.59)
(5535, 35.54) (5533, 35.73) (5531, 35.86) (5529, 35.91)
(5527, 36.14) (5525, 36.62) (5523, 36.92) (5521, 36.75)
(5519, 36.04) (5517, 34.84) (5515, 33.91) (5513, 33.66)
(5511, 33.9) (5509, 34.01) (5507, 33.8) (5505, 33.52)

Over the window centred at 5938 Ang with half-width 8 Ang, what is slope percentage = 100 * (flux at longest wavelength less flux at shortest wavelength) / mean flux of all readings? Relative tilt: 12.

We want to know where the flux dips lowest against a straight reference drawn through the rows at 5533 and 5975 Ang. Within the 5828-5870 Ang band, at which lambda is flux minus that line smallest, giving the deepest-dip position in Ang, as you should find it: 5867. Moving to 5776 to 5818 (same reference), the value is 5817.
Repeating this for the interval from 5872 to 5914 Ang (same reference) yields 5893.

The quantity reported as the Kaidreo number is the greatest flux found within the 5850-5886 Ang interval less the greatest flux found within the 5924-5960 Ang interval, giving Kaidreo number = 3.6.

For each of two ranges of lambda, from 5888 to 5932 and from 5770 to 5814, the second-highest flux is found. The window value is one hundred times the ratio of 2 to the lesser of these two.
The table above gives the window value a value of 6.2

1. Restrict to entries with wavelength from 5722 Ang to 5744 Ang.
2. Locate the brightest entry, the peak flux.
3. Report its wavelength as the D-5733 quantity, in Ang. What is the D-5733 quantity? 5743 Ang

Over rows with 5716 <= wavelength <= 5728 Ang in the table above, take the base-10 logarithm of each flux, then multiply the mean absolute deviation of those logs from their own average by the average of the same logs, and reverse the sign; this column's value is -0.0037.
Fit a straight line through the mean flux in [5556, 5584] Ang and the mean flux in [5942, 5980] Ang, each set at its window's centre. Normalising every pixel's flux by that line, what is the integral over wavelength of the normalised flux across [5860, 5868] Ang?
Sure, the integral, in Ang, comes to 8.1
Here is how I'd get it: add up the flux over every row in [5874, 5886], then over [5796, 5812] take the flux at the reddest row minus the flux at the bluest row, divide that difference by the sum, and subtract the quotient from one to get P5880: 1.01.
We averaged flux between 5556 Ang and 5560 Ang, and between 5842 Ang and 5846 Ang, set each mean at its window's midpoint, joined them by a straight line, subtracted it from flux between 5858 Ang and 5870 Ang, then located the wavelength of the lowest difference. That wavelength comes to 5867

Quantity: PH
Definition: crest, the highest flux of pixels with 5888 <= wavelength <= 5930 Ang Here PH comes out 32.43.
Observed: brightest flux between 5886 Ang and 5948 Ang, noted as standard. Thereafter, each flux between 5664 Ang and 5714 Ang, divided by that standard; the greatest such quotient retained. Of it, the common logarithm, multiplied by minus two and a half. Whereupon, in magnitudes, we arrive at -0.22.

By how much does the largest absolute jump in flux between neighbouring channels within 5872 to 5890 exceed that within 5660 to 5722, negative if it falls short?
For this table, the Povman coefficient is 2.8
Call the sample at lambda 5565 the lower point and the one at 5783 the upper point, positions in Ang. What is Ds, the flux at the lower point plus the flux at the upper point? 84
